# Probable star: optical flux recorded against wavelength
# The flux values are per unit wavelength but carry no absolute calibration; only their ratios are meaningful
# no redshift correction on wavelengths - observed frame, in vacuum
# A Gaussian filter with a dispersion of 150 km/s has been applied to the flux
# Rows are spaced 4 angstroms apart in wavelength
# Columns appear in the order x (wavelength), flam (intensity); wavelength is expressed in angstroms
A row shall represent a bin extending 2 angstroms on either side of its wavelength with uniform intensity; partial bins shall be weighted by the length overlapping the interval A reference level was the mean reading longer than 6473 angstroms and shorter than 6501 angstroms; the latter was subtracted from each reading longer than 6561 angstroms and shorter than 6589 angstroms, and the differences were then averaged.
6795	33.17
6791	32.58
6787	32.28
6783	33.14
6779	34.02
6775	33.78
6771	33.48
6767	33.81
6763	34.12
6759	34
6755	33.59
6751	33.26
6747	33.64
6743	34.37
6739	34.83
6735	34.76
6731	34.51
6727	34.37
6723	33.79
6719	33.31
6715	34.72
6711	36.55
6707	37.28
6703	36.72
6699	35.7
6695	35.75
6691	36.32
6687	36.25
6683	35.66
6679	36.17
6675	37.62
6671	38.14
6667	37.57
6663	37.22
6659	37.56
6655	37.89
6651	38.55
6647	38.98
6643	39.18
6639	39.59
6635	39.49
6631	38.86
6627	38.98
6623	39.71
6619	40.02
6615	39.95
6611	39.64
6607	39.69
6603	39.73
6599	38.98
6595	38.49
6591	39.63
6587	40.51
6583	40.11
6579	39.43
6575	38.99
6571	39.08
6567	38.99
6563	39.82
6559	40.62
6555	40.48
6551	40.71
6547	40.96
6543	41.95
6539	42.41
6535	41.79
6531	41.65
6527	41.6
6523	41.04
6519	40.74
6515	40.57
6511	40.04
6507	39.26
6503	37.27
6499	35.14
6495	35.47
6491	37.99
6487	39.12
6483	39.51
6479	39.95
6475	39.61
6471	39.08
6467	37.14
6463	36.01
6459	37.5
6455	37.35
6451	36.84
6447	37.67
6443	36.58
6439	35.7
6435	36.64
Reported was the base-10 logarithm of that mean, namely 0.16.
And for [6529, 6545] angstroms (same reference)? 0.58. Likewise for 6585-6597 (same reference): 0.16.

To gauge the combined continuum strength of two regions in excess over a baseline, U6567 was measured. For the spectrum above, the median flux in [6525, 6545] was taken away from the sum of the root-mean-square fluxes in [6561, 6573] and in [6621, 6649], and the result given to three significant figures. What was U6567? 36.8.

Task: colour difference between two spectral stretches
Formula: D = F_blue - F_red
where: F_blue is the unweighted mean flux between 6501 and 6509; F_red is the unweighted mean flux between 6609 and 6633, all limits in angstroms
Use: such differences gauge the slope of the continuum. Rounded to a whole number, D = -1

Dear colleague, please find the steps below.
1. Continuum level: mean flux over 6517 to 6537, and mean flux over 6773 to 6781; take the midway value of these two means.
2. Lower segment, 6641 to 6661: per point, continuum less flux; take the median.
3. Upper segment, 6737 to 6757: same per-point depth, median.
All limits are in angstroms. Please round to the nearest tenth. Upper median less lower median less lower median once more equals 5.8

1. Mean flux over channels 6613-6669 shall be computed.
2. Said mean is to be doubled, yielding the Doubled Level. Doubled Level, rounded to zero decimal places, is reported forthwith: 78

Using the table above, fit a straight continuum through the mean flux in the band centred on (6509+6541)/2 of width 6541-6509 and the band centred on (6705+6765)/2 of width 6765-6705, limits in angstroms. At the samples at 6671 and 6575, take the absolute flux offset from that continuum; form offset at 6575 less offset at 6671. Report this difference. -1.0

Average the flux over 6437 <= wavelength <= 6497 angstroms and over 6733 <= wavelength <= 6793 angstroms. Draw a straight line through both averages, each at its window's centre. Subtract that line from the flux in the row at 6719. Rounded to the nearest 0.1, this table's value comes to -1.0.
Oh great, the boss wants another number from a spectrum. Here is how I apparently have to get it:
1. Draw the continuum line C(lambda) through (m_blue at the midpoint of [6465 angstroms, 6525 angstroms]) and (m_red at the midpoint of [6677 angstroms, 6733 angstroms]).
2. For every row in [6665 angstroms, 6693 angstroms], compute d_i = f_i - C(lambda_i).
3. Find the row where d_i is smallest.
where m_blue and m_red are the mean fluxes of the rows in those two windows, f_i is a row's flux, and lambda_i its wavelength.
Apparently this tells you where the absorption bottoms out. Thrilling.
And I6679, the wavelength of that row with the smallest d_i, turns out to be 6683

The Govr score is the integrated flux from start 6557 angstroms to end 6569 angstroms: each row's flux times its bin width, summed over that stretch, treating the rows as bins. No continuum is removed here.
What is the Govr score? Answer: 478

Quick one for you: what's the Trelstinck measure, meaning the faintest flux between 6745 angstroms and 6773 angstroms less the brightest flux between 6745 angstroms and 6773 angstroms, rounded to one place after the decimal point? -0.9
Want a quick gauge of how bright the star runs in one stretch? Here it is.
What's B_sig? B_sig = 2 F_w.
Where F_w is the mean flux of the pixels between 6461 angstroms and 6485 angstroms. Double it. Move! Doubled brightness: 77.1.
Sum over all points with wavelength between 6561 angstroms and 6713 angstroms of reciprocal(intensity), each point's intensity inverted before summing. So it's 0.99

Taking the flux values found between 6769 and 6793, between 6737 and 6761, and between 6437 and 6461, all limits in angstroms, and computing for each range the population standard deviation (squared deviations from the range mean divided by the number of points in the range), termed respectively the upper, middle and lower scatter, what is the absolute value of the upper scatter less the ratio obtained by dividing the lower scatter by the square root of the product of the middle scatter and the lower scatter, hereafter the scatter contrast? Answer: 0.51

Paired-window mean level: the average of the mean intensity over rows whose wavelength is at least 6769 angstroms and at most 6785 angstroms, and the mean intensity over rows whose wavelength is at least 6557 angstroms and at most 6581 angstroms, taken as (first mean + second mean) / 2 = 36.5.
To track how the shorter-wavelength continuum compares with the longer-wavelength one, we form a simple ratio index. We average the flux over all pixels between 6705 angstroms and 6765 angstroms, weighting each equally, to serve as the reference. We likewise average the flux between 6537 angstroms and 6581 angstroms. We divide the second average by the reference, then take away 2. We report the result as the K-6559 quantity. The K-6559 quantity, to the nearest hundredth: -0.83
